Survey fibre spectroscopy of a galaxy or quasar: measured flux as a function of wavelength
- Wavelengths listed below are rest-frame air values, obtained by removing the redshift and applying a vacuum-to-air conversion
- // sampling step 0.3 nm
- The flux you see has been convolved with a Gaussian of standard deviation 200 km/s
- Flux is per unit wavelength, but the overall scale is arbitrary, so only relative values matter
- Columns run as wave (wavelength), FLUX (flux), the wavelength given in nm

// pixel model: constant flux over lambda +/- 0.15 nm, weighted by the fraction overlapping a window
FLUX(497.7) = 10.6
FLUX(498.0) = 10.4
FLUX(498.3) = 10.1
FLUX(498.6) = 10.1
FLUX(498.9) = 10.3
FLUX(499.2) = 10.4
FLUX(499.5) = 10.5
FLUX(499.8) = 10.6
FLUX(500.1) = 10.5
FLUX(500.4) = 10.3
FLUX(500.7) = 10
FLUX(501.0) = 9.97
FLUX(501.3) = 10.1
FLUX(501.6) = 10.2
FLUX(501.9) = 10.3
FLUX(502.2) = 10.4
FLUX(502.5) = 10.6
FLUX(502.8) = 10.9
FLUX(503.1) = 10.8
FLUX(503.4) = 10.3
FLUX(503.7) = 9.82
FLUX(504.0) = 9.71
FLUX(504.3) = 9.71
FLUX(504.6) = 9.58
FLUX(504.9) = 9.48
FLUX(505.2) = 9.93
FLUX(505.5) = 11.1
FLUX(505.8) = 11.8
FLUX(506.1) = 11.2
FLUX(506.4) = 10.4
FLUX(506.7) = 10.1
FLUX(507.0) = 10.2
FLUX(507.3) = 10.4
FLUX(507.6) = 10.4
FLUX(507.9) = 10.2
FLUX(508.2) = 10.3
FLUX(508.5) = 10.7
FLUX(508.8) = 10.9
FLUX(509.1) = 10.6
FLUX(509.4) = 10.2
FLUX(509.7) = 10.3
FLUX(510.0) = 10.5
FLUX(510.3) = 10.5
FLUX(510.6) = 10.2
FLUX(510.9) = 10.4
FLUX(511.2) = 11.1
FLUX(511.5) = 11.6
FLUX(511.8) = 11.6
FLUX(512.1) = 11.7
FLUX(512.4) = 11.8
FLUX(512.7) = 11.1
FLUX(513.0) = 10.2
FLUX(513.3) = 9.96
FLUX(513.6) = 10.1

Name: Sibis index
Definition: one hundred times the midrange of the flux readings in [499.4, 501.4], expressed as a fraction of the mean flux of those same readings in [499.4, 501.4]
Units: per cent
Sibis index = 100.0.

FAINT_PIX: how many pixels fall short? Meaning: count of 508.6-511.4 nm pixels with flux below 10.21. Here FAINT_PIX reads 2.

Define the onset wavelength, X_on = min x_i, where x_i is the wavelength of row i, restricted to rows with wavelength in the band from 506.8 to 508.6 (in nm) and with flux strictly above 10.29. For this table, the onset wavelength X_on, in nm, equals 507.3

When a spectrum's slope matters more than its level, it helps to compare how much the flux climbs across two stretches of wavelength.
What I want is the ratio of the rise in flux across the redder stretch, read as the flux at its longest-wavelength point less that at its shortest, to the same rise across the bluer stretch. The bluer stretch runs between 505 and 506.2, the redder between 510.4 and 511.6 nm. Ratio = 1.1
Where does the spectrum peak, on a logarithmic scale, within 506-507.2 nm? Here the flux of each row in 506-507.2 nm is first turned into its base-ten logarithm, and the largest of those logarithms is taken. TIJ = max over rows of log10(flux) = 1.05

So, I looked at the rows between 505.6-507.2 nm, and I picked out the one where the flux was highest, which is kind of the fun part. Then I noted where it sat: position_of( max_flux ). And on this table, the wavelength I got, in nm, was 505.8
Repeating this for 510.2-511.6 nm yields 511.5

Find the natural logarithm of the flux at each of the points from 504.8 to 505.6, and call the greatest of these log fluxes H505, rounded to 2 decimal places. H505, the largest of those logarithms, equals 2.41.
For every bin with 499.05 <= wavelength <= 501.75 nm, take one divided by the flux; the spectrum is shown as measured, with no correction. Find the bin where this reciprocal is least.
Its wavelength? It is 499.8 nm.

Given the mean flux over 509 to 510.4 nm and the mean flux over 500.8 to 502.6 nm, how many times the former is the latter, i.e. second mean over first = 0.98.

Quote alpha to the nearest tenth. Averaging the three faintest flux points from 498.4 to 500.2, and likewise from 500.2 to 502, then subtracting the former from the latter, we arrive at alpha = -0.2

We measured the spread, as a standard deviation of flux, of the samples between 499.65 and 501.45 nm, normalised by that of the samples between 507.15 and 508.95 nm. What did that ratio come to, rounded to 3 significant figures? 1.00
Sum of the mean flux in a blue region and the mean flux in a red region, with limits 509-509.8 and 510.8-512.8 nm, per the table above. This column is 21.7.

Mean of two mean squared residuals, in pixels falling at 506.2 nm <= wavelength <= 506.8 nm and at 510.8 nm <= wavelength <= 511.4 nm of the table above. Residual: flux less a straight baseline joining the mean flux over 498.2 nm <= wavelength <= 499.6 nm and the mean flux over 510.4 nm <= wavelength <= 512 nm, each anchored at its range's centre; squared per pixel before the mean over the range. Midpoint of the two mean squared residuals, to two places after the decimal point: 0.20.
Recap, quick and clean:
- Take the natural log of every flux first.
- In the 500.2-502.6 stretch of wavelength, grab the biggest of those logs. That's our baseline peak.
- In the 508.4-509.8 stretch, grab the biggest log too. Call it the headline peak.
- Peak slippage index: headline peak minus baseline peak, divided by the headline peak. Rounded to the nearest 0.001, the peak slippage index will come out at 0.012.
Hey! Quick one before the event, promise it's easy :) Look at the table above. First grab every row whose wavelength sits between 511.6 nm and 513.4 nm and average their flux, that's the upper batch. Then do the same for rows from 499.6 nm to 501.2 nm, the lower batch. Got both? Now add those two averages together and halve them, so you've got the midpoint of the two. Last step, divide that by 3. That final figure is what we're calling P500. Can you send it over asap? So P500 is 3.56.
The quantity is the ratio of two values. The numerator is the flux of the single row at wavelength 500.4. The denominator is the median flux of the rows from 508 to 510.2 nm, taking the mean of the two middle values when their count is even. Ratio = 0.98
